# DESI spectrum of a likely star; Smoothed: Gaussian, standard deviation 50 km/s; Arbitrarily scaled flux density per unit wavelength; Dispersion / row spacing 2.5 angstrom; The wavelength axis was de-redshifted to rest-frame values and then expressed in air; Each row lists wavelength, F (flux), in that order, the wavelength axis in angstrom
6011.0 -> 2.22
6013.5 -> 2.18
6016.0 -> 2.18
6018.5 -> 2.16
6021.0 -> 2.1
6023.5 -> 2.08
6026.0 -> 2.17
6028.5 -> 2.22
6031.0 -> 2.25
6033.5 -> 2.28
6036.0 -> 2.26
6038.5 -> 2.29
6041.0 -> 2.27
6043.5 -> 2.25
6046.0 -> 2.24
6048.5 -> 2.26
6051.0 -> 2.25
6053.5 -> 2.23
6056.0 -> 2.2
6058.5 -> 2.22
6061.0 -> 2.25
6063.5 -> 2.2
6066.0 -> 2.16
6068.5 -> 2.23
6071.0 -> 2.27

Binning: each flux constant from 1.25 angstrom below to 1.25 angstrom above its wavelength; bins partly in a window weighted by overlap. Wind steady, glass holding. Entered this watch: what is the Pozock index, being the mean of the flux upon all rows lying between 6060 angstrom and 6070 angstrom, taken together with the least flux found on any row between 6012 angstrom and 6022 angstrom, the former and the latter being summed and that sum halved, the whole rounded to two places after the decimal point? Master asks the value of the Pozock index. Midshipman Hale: 2.16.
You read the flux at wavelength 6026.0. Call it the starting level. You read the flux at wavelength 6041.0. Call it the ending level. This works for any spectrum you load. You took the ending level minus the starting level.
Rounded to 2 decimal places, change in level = 0.10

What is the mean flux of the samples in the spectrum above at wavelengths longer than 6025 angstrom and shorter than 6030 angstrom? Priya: 2.20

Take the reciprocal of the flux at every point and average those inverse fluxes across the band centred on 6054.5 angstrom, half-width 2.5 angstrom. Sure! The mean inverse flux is 0.451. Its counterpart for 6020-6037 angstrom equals 0.456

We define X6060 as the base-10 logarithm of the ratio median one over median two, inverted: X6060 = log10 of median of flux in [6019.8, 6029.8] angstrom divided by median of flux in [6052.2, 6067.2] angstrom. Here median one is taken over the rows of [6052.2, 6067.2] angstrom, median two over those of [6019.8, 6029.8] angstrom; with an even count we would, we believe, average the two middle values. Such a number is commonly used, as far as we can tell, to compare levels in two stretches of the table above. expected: -0.015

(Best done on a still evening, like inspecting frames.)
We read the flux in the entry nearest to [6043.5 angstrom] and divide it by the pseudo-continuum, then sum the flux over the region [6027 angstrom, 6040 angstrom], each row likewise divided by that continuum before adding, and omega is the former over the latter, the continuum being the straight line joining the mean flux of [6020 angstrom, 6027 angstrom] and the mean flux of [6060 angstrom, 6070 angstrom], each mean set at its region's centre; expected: 0.197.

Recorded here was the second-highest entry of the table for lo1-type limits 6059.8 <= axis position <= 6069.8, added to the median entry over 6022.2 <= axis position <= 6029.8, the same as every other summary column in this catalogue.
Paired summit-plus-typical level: 4.40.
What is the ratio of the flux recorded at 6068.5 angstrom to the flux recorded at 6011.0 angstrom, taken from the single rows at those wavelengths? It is 1.00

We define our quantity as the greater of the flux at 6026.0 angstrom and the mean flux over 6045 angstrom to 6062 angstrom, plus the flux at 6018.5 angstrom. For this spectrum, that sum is 4.40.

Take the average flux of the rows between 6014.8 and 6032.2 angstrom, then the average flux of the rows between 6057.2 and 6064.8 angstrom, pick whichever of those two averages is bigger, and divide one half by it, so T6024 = 0.225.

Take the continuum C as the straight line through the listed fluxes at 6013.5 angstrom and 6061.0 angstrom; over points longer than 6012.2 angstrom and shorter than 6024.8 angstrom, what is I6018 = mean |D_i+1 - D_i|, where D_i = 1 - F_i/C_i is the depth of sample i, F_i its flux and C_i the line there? 0.013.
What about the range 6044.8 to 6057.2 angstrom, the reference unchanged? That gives 0.010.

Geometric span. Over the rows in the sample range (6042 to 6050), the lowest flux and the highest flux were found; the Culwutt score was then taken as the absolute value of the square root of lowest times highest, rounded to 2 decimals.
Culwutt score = 2.25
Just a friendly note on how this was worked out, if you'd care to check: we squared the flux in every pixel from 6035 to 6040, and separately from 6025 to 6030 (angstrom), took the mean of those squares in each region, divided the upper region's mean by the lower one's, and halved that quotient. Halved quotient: 0.54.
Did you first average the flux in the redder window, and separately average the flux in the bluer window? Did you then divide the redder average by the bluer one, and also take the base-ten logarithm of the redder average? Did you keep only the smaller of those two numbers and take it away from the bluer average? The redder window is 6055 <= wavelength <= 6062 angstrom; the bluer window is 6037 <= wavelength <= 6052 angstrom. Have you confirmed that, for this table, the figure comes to 1.91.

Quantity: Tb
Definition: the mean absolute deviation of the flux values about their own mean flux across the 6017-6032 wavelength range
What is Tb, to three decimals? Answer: 0.050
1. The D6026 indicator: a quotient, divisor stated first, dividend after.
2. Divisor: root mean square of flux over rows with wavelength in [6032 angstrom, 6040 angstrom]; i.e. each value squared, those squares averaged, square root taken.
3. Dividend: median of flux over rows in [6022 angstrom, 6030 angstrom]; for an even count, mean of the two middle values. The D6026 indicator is 0.95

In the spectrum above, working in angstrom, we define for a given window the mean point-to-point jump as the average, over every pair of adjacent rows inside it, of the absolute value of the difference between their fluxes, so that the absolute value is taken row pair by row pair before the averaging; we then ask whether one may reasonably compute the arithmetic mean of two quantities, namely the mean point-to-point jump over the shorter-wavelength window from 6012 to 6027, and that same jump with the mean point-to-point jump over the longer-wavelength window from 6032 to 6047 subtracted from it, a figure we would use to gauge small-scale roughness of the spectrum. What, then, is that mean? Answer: 0.028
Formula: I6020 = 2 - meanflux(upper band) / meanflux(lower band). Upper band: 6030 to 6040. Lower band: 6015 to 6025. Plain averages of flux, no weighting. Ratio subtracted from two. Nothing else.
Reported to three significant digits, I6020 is 0.934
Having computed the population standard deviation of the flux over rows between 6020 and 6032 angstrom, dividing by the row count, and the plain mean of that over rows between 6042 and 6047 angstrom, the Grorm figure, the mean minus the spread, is 2.18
